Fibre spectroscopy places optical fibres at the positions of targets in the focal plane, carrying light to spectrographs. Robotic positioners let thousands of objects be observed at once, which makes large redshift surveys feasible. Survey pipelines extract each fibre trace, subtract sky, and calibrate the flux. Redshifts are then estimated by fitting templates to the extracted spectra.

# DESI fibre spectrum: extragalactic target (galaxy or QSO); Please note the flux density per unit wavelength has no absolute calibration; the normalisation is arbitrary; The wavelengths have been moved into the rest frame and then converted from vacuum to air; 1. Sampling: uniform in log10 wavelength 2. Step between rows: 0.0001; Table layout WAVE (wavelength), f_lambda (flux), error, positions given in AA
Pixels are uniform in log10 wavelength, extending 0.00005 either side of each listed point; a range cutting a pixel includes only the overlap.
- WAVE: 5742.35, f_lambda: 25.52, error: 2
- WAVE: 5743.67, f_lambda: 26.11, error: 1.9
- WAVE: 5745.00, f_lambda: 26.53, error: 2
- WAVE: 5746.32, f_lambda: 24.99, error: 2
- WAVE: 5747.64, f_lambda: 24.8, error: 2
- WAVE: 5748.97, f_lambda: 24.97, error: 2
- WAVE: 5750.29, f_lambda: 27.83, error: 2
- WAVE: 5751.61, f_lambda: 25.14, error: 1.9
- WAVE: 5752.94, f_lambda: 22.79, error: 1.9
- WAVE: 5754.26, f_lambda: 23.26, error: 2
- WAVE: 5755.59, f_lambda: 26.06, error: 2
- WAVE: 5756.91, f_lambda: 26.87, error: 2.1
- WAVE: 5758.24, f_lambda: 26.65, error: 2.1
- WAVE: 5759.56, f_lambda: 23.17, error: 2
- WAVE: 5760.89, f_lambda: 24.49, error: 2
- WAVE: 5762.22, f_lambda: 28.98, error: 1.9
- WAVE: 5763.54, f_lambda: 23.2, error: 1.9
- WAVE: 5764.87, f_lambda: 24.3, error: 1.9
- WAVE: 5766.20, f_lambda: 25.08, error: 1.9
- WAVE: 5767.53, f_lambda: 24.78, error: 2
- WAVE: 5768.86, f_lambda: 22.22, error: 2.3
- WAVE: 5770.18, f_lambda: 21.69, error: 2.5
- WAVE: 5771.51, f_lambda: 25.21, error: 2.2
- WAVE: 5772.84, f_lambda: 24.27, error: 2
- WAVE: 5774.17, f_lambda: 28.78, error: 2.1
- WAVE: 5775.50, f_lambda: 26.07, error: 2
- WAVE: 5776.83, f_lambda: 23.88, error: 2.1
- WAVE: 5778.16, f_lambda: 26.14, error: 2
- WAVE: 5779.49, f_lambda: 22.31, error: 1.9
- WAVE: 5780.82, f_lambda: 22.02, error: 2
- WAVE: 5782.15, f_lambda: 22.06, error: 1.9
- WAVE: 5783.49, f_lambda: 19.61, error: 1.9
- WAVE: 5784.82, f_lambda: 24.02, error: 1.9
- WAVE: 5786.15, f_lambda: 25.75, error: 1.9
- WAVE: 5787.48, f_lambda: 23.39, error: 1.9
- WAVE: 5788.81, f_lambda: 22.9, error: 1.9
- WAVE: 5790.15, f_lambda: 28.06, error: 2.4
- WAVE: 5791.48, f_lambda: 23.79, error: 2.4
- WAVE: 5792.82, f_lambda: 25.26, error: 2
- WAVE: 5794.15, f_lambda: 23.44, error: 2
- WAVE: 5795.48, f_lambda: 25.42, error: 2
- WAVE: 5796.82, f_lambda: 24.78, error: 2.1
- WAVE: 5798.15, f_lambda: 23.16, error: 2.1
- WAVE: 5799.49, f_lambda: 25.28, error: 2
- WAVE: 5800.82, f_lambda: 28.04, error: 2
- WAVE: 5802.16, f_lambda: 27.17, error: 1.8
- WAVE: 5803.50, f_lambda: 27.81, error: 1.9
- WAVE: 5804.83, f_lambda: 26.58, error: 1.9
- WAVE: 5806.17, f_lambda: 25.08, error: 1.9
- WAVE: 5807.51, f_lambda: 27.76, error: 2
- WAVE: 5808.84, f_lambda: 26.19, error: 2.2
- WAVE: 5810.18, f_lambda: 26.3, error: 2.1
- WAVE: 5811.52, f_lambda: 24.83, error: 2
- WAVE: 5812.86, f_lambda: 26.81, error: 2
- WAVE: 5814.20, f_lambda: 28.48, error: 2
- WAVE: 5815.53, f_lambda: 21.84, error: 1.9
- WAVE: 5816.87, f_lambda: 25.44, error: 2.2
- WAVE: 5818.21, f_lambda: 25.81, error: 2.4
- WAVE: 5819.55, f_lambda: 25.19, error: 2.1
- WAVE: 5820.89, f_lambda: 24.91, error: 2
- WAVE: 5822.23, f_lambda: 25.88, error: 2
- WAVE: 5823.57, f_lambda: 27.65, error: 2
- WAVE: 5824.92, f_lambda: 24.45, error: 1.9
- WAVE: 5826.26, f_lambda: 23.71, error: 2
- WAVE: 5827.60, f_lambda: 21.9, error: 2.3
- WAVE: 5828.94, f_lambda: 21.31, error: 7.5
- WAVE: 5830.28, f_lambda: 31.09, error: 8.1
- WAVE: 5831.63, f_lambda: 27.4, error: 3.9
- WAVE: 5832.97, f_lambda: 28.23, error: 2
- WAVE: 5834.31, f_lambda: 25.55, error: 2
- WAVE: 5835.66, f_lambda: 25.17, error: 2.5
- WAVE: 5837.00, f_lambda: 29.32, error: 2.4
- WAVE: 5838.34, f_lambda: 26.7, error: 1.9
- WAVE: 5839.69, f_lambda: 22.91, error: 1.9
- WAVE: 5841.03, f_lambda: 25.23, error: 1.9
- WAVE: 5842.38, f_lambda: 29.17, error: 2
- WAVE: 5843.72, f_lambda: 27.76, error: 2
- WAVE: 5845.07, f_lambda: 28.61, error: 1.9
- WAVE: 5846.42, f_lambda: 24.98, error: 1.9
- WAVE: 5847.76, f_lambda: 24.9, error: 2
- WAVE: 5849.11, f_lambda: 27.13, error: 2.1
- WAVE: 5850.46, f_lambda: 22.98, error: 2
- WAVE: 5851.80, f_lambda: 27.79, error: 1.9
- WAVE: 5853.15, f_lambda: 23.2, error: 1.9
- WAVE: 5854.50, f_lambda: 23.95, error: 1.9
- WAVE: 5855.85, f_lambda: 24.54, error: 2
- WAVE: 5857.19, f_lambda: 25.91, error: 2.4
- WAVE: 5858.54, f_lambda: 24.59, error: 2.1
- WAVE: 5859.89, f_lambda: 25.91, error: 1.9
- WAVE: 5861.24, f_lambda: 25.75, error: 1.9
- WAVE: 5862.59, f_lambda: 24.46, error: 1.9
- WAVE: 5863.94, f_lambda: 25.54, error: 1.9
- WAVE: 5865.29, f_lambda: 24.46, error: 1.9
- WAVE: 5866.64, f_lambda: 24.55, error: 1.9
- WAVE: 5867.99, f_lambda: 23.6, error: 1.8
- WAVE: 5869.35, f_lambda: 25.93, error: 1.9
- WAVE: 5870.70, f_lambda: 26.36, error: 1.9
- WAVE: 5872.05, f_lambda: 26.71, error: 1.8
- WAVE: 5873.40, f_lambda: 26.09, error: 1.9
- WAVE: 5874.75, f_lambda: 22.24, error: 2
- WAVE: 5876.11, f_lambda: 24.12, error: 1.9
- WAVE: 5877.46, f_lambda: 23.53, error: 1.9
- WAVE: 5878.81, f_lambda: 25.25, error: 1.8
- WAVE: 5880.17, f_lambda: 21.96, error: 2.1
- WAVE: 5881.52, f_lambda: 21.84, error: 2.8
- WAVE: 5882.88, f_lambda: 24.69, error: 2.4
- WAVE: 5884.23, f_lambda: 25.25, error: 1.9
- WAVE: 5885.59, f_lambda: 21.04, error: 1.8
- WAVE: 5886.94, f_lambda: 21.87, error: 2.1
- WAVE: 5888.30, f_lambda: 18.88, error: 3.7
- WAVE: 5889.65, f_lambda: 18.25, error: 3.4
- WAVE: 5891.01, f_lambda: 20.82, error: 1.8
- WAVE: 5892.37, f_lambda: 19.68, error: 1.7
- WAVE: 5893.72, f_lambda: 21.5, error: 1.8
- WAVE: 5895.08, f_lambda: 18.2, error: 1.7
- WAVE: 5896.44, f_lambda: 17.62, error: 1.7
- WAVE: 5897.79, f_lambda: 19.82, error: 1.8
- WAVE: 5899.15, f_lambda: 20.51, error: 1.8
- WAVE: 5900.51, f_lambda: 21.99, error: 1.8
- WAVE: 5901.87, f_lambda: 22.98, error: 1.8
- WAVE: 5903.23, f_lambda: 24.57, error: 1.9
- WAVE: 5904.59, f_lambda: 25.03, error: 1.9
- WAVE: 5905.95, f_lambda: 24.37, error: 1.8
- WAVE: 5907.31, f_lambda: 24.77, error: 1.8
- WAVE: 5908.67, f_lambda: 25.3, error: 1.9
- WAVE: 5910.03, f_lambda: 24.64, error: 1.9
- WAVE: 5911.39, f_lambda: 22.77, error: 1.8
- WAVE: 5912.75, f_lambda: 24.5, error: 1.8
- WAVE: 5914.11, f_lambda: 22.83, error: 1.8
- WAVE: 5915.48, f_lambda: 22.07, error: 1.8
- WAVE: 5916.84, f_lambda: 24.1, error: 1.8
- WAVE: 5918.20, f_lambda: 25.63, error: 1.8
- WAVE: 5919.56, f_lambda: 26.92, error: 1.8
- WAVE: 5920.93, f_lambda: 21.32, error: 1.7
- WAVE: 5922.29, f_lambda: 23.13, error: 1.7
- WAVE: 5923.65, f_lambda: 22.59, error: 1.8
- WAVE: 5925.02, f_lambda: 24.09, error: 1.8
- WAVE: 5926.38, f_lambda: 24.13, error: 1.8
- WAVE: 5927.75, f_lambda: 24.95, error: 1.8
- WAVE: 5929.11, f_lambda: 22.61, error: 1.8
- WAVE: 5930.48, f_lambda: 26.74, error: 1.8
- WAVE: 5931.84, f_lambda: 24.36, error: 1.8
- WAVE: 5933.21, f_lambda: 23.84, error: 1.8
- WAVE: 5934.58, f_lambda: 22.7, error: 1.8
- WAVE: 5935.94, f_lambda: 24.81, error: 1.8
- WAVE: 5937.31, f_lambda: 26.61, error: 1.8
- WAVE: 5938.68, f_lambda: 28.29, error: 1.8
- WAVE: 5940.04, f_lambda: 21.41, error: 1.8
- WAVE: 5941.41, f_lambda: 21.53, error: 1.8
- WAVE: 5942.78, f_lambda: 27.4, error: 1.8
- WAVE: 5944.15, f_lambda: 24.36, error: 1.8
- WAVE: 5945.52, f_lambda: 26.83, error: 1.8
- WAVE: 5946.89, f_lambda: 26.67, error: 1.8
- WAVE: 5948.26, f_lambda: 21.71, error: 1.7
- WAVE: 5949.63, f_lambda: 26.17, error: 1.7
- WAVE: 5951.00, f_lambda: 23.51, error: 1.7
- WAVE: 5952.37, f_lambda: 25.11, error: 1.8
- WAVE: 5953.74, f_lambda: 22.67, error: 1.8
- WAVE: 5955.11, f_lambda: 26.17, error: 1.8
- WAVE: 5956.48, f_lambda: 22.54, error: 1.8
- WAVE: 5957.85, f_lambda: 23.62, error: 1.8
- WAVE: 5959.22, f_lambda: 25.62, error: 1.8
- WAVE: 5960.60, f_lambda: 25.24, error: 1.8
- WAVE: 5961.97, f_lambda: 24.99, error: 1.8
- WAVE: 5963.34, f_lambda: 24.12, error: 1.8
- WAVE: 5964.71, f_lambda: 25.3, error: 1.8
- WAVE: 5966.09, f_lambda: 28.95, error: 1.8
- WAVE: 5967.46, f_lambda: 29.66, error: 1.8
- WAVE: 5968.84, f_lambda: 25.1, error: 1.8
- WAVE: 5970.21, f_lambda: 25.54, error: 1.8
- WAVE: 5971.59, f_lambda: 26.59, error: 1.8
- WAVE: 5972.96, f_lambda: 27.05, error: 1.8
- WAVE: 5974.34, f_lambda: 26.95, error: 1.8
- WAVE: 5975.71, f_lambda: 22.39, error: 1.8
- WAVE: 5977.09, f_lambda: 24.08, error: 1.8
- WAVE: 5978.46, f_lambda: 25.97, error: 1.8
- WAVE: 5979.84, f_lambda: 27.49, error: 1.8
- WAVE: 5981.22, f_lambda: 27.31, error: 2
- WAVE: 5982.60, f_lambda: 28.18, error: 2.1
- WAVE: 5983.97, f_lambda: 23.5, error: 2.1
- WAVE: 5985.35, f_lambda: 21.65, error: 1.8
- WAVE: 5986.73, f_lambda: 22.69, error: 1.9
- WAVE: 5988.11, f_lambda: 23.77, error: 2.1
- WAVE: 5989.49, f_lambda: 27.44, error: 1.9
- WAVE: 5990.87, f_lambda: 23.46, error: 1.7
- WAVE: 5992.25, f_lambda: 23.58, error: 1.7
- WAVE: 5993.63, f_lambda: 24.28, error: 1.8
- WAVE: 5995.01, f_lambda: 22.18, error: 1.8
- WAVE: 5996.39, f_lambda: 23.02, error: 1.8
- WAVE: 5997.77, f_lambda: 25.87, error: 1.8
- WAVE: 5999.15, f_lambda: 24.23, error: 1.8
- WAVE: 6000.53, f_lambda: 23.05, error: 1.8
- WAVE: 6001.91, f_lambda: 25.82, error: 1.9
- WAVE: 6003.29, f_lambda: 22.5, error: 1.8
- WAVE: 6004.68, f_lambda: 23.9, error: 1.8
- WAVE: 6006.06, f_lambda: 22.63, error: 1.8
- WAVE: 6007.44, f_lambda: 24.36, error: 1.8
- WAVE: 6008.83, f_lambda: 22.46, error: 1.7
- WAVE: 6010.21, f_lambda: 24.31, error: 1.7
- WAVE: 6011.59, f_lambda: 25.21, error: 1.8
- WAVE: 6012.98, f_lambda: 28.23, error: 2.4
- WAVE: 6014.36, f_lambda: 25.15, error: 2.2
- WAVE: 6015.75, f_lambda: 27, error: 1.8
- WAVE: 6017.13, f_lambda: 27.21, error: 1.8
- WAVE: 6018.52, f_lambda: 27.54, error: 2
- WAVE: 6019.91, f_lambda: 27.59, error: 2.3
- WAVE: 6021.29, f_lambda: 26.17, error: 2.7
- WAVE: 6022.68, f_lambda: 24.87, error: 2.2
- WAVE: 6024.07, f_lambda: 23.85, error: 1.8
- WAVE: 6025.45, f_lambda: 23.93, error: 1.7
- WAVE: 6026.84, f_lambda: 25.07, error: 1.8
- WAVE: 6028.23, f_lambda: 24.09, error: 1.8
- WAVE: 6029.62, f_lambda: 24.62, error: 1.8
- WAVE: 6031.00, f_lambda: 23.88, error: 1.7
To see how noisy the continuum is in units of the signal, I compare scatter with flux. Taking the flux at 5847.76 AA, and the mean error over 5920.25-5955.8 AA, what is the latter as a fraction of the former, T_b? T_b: 0.0715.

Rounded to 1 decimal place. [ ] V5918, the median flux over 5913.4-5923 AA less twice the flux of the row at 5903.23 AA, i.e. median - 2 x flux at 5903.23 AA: -26.0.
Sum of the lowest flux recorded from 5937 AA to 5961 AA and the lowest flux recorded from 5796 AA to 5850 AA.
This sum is 42.7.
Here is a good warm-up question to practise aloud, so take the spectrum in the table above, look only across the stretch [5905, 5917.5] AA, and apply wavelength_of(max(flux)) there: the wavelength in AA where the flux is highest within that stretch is 5908.67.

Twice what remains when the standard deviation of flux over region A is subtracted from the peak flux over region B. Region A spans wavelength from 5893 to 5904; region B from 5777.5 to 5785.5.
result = 48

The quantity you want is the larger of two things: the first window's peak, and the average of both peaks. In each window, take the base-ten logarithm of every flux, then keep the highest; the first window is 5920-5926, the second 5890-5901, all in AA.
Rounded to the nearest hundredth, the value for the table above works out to 1.38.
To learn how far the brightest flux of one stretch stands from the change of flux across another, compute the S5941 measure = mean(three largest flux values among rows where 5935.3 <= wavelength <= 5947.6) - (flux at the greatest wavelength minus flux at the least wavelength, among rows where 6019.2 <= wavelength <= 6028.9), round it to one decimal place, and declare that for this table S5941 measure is 31.0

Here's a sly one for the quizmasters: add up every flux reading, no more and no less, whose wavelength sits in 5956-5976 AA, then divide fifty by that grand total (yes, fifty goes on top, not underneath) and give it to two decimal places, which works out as 0.13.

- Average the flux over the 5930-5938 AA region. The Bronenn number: 24.8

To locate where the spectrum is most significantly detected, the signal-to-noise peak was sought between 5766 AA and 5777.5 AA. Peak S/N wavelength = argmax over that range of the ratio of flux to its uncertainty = 5774.17 AA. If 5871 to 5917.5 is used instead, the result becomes 5872.05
